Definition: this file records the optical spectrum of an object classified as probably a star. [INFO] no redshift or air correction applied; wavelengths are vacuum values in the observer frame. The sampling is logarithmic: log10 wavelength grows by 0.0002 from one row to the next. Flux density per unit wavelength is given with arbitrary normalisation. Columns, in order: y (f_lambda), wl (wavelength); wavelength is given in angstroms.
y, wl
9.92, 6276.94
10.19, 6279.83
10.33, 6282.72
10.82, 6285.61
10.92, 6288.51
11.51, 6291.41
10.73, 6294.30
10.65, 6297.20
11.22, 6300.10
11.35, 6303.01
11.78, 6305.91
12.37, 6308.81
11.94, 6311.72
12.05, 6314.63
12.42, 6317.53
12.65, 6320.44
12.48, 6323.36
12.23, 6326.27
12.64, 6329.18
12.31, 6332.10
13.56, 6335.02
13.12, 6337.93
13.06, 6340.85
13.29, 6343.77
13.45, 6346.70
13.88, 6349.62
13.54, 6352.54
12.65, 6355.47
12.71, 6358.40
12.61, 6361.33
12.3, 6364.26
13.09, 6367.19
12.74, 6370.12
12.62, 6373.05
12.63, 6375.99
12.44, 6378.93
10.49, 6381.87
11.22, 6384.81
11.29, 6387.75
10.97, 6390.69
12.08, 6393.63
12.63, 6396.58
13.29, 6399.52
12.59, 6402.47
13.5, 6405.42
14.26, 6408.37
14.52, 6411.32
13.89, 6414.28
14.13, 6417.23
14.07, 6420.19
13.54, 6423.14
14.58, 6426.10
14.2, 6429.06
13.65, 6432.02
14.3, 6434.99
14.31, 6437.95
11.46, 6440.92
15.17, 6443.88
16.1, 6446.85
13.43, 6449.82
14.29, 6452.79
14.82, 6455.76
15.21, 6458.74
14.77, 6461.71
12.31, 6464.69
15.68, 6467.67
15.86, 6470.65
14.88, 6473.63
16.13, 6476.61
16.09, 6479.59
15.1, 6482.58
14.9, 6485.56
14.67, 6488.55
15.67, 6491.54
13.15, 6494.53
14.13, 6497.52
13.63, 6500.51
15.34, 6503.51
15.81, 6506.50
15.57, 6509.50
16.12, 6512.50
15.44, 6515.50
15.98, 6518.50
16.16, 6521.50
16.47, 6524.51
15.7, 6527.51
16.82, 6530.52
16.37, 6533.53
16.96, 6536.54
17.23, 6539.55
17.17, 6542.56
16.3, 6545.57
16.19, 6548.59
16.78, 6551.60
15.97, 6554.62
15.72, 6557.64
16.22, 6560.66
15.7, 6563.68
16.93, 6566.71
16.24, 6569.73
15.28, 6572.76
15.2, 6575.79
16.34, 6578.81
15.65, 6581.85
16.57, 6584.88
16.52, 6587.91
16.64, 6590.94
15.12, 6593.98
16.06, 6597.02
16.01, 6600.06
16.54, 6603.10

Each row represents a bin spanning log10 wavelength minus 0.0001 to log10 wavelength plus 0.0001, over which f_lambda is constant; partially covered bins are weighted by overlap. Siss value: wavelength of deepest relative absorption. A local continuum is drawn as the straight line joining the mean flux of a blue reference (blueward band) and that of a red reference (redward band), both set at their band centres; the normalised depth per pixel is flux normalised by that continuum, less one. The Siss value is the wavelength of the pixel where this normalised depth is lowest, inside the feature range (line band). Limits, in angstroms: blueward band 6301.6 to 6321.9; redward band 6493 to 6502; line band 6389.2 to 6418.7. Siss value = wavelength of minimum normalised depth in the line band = 6390.69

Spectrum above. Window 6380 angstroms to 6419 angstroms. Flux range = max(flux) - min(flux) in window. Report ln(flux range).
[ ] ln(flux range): 1.4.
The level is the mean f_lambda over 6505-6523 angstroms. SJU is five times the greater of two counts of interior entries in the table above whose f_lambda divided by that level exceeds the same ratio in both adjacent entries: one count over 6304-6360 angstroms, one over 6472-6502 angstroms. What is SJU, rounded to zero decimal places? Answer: 25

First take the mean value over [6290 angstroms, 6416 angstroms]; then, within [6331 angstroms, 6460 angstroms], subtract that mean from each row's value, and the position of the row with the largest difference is 6446.85 angstroms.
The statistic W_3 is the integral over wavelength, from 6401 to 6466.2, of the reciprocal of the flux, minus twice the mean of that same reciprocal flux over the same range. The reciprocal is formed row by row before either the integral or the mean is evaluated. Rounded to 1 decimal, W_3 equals 4.5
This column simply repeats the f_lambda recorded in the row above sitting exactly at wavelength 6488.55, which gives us 14.67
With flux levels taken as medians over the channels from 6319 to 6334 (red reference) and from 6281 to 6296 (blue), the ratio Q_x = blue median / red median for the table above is 0.87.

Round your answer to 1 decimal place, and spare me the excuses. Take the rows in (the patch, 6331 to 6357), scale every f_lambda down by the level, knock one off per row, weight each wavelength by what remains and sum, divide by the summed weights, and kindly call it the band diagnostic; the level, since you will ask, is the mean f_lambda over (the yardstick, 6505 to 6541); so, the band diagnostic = 6343.4 angstroms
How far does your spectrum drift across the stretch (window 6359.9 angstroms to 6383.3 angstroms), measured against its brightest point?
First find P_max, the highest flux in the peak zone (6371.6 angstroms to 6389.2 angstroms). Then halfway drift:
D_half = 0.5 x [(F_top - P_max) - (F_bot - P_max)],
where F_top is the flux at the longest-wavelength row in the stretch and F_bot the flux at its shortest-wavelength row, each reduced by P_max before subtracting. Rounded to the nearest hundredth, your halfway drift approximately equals -1.06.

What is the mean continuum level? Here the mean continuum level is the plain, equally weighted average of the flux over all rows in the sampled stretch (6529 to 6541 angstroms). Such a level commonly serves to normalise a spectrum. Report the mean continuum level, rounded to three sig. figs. 16.8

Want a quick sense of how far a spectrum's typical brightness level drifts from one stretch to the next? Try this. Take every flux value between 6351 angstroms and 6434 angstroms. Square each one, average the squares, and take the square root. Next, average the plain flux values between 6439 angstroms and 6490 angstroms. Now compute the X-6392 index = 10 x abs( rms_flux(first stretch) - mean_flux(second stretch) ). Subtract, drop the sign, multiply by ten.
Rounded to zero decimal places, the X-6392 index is 18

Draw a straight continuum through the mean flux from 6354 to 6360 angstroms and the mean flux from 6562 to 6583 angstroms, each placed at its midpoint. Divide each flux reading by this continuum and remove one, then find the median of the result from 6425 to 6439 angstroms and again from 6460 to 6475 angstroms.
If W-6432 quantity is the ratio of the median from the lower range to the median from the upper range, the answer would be 0.9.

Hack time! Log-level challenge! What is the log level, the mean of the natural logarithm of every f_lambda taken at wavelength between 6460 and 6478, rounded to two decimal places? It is 2.70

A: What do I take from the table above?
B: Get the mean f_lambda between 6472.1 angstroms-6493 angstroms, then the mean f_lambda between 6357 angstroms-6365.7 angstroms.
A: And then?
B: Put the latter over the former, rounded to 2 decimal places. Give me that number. 0.82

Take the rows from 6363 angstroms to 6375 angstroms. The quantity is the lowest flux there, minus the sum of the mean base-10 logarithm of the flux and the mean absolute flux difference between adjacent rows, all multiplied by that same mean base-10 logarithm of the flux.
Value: 11.9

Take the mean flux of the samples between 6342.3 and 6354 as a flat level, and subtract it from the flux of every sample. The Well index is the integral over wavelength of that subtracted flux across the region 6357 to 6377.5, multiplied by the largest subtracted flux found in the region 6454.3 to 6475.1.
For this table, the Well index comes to -41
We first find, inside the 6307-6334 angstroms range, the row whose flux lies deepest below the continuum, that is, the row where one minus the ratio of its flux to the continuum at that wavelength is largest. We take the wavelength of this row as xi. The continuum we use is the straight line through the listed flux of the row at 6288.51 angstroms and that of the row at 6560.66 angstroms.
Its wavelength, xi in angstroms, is 6332.10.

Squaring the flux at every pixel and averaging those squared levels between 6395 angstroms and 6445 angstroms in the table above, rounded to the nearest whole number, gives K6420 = 190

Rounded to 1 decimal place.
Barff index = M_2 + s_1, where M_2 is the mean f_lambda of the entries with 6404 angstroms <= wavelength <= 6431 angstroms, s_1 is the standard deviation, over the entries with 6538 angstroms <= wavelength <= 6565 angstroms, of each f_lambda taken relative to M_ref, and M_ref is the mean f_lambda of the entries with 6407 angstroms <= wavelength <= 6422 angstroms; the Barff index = 14.6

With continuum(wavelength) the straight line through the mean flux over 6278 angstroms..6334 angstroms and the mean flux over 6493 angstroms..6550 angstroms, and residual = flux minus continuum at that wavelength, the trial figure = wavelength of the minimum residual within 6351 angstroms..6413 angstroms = 6381.87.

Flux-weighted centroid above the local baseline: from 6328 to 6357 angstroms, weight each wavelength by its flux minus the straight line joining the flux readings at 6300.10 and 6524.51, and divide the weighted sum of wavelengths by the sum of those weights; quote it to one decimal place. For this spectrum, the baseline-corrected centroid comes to 6342.4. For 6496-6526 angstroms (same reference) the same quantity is 6504.5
